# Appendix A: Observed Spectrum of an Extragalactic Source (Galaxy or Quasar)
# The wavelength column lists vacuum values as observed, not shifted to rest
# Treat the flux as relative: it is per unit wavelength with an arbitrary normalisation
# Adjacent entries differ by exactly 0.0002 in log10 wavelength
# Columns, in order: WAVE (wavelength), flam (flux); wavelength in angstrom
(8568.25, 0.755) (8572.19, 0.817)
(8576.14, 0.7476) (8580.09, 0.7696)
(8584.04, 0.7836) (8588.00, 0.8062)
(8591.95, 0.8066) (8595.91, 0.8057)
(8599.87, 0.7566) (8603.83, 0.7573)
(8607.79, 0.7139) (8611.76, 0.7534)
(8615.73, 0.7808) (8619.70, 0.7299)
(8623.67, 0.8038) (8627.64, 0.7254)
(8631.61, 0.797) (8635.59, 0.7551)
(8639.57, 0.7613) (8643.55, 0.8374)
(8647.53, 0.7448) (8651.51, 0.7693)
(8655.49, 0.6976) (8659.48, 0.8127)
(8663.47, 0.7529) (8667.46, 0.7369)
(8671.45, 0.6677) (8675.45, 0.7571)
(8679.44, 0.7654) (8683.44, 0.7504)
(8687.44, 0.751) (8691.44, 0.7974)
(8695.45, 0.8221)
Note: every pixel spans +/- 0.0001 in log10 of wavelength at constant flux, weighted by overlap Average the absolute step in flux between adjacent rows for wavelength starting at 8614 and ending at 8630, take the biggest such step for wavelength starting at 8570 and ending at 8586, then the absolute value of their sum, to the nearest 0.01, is 0.14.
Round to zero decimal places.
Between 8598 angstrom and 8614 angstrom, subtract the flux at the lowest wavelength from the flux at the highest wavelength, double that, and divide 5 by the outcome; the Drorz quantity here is -781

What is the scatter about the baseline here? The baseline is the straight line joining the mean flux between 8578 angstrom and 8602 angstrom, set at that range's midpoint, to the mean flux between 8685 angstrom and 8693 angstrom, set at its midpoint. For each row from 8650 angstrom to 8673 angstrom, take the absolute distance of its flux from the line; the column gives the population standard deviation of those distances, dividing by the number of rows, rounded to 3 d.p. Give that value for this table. 0.034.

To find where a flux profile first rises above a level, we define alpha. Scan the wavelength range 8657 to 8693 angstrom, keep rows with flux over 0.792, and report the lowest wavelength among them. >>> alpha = 8659.48 angstrom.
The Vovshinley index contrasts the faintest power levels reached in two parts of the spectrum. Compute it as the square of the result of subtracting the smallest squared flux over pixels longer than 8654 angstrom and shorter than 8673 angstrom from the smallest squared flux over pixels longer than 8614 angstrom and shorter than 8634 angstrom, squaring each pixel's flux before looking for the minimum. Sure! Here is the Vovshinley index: 0.0065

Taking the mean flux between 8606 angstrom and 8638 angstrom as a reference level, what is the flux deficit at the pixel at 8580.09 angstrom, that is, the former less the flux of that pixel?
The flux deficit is -0.012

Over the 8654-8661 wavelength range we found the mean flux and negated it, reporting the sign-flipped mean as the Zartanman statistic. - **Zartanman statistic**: -0.755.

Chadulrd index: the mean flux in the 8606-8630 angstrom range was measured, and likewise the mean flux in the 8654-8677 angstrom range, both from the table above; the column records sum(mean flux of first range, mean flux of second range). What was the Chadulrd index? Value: 1.49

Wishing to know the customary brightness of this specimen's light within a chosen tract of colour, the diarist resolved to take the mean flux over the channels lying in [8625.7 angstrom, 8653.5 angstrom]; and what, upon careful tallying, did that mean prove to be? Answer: 0.770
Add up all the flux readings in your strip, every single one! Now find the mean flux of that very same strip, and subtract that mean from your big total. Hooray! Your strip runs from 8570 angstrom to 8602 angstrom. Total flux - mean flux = 5.51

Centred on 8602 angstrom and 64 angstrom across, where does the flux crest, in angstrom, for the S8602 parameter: 8572.19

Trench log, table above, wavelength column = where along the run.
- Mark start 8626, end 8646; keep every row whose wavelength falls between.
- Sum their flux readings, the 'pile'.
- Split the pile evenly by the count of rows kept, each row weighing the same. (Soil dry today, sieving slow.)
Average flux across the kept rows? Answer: 0.775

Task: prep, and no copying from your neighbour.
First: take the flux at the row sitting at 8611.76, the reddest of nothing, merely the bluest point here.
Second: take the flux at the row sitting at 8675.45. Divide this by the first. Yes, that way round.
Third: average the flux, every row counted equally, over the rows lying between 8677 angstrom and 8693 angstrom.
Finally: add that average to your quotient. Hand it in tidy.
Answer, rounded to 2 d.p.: 1.77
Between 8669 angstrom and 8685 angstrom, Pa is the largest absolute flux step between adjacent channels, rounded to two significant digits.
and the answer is 0.089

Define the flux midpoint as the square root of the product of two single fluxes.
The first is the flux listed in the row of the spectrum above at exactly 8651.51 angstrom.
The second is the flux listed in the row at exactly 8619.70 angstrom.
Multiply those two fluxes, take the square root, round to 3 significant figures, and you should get 0.749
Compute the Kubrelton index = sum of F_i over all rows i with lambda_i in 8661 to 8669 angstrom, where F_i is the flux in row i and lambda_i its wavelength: 1.5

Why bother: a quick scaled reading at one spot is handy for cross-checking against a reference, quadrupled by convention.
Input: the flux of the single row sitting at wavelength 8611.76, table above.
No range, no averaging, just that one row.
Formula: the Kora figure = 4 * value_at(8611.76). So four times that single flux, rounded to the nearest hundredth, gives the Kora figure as 3.01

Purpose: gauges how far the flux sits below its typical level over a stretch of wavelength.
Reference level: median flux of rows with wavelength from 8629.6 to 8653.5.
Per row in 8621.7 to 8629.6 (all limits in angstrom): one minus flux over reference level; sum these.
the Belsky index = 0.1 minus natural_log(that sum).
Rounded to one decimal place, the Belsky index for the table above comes 6.4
